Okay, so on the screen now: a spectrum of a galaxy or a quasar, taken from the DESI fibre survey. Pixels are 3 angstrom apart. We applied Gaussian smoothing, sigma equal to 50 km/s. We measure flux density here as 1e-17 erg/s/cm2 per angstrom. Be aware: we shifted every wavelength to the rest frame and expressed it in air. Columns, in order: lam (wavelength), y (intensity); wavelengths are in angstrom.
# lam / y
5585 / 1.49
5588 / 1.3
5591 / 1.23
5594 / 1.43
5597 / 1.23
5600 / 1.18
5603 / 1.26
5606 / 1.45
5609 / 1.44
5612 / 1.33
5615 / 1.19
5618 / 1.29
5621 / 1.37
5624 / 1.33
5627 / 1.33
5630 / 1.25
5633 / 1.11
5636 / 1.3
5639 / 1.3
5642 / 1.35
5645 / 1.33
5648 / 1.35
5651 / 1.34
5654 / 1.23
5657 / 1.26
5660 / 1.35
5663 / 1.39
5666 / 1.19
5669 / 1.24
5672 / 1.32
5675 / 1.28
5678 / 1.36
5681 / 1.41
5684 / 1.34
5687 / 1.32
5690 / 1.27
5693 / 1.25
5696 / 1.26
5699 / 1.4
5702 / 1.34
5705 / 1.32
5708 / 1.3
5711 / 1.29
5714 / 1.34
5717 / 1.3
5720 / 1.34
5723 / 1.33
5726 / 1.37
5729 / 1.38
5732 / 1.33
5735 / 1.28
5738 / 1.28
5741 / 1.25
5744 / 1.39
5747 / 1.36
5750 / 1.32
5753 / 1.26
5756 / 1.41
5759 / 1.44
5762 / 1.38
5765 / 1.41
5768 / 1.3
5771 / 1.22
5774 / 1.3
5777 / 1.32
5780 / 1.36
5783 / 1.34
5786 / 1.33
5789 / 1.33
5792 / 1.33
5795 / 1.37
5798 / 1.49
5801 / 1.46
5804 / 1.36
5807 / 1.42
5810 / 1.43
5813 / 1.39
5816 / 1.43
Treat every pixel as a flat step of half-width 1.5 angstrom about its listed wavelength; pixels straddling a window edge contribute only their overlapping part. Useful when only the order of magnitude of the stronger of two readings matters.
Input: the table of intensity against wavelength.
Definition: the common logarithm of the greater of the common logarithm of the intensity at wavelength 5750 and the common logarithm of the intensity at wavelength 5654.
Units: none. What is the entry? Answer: -0.92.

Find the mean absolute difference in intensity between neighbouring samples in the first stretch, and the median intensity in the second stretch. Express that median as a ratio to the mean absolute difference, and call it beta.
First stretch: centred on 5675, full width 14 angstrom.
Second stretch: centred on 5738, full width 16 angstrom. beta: 20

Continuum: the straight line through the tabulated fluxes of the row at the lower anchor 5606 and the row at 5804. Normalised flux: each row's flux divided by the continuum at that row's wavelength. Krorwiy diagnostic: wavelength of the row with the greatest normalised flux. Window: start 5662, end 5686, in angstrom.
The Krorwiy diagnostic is 5681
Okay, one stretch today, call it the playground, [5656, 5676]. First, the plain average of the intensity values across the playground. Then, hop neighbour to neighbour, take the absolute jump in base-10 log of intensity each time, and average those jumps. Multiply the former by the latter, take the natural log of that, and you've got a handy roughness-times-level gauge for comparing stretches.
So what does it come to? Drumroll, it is -3.32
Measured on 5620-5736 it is -3.75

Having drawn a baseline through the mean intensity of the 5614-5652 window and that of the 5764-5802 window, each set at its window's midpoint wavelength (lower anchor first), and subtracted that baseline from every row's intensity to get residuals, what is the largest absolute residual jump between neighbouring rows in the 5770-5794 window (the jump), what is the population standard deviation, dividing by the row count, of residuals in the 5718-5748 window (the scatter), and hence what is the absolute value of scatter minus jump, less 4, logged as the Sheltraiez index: -3.97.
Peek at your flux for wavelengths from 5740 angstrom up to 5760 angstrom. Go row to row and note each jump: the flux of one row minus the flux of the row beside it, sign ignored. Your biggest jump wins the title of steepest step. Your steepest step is 0.15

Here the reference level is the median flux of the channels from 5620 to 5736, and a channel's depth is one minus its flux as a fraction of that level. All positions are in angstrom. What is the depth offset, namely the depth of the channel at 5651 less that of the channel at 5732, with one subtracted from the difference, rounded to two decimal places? -1.01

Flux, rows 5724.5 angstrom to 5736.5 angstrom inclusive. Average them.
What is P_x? 1.34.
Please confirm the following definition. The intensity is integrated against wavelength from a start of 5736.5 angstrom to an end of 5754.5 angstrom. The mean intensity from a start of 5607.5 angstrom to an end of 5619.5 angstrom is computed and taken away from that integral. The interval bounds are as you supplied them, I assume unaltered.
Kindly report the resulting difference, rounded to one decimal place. 22.3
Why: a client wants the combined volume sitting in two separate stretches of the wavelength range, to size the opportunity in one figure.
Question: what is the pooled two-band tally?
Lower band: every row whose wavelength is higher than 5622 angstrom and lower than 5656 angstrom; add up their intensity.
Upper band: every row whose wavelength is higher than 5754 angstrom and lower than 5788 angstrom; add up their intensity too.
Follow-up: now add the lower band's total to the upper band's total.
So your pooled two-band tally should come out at 29.03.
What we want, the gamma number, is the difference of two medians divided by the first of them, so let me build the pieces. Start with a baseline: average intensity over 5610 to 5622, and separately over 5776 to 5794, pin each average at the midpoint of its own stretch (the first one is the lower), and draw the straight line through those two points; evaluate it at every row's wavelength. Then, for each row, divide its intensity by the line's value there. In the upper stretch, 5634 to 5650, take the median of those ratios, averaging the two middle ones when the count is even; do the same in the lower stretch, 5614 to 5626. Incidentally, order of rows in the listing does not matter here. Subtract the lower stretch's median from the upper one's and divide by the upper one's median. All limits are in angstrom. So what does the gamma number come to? 0.011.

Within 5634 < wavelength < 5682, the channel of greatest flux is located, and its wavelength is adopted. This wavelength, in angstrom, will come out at 5681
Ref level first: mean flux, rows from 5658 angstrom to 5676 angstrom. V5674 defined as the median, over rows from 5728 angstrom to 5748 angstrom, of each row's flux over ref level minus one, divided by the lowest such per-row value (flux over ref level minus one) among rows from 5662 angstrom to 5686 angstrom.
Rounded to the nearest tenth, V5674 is -0.3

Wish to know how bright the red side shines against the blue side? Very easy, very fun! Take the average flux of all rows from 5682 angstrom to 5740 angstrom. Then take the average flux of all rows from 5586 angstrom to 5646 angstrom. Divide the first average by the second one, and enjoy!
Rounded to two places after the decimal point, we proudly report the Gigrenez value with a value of 1.01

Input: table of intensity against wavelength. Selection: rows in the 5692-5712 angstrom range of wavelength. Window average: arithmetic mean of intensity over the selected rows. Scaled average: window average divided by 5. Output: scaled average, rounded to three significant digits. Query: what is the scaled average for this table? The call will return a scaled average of 0.262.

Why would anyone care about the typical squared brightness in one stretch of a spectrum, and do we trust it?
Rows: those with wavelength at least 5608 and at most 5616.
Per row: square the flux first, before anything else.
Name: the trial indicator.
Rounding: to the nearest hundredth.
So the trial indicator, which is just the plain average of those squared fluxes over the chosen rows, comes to 1.75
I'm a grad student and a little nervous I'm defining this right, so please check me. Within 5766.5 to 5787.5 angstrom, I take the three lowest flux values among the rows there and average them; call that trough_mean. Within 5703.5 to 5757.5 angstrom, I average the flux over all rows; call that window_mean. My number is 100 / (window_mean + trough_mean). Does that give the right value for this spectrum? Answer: 38.5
